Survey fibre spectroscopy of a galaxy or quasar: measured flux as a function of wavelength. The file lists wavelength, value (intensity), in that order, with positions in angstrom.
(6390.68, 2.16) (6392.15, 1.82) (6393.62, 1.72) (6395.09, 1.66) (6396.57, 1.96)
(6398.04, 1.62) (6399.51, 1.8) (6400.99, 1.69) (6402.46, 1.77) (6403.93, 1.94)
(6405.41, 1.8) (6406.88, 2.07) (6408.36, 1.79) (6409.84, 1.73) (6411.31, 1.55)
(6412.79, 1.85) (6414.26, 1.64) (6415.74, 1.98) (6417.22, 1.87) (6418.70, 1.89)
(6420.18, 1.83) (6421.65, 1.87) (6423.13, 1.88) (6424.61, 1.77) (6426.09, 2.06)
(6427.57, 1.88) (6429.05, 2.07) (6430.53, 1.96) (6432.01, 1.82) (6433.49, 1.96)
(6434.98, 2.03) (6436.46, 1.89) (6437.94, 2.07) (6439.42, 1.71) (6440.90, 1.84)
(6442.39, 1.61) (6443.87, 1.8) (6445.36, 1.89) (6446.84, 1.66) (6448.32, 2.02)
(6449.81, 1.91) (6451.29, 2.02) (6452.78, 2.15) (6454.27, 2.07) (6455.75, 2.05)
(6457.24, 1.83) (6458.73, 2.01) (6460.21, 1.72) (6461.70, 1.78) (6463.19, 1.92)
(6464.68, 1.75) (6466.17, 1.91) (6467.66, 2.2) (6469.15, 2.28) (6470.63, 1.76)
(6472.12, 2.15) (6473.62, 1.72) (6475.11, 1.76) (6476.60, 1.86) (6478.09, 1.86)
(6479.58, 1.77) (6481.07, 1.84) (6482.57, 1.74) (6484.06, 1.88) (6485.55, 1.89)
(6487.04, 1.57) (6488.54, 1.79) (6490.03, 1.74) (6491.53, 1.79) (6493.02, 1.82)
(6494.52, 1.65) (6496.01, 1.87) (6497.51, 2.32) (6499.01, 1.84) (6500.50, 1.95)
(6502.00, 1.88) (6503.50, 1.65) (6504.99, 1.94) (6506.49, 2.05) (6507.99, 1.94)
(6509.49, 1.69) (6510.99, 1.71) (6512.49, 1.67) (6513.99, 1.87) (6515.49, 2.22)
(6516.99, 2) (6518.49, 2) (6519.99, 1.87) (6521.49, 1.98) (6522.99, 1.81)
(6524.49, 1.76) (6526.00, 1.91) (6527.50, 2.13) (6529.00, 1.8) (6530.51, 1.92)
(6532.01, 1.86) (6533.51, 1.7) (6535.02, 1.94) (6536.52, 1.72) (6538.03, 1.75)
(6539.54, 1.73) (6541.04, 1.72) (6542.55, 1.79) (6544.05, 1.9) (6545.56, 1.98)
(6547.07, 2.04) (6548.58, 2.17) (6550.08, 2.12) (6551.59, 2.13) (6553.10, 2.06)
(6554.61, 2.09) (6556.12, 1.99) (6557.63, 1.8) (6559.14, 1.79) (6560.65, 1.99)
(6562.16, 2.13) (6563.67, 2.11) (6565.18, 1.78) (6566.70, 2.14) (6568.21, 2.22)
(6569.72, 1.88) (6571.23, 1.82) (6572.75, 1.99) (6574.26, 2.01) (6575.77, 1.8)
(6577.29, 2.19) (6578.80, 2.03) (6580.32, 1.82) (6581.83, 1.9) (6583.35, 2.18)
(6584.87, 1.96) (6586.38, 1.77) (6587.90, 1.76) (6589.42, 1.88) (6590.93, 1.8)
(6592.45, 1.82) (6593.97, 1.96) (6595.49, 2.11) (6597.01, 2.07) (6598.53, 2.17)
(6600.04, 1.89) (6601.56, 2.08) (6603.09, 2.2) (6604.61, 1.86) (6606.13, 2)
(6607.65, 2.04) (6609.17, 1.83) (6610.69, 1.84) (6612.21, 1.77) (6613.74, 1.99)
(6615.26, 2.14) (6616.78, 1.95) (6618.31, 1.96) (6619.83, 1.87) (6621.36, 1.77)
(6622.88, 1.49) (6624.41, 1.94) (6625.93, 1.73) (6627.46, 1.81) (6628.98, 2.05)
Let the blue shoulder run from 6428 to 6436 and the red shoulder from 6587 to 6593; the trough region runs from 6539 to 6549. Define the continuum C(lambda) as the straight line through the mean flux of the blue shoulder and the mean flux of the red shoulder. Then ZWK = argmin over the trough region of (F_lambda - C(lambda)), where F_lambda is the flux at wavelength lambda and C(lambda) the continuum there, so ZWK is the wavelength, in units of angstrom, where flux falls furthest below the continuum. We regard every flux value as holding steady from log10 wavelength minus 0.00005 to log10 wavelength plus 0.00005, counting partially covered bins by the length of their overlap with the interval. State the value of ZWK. 6541.04 angstrom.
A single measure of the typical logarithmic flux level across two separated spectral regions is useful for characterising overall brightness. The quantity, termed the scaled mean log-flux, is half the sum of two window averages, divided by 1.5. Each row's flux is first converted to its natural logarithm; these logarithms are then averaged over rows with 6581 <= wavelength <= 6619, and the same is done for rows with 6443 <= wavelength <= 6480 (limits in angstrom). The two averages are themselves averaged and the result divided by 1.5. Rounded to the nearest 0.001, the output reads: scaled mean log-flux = 0.438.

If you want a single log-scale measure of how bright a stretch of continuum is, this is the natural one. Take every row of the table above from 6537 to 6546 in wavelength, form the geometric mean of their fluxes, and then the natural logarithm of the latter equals 0.59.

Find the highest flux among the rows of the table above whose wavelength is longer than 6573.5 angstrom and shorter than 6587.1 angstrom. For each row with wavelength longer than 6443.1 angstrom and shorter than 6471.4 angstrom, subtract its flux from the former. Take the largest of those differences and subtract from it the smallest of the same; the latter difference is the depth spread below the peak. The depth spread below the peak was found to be 0.62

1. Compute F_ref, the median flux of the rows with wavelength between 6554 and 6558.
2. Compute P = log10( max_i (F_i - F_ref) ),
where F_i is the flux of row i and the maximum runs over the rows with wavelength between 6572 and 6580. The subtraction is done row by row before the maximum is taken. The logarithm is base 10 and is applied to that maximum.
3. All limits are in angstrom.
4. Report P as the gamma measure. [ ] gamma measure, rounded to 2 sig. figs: -0.70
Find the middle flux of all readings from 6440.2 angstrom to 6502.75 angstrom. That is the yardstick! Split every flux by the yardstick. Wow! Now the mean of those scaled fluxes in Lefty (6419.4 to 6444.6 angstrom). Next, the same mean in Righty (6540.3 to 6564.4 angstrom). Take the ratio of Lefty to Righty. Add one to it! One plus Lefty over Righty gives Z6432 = 1.95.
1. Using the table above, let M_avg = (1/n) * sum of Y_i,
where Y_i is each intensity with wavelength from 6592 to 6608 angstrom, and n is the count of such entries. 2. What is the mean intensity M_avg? 2.02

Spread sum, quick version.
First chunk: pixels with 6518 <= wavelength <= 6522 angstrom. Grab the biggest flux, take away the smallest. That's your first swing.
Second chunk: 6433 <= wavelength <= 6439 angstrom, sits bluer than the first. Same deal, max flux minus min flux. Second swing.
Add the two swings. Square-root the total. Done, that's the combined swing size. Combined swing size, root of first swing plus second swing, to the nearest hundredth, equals 0.56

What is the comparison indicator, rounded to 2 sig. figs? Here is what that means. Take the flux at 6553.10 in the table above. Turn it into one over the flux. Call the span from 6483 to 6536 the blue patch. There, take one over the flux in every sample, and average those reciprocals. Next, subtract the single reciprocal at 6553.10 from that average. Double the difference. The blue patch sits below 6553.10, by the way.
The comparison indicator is 0.11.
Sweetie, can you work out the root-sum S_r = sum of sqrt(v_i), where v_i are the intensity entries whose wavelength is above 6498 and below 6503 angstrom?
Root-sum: 4.12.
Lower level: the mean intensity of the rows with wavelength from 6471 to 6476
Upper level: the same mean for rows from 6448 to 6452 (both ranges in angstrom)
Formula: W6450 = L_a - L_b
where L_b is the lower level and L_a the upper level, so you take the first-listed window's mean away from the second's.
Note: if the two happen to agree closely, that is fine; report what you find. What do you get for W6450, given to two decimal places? 0.11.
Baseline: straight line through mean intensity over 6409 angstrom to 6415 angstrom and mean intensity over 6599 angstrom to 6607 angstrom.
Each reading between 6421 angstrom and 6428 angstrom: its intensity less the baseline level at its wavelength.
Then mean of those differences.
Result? 0.18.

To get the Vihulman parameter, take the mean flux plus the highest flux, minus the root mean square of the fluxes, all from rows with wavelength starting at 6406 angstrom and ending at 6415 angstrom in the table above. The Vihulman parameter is 2.06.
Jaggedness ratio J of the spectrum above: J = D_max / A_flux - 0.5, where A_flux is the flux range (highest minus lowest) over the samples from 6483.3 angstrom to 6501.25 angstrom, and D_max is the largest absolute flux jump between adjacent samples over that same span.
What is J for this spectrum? 0.14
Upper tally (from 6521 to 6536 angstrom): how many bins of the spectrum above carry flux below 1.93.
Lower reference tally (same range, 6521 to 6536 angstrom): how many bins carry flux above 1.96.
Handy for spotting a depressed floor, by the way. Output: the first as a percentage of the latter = 350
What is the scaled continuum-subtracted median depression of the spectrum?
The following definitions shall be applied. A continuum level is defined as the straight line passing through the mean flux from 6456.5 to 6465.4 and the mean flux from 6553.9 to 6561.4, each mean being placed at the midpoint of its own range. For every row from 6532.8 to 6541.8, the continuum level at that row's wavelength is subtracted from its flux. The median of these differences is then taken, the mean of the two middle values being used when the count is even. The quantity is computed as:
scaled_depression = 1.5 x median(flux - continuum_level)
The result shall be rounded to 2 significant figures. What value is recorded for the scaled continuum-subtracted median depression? -0.28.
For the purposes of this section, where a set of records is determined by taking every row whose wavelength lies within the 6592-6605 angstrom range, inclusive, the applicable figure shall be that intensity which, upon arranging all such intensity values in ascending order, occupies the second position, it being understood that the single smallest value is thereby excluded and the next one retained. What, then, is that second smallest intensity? 1.86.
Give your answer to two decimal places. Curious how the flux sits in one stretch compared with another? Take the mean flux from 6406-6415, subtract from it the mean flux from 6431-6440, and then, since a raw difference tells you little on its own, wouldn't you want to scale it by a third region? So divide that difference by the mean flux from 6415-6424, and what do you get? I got -0.08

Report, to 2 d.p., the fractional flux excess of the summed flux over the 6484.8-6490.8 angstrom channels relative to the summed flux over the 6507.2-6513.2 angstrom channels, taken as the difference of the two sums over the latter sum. 0.00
